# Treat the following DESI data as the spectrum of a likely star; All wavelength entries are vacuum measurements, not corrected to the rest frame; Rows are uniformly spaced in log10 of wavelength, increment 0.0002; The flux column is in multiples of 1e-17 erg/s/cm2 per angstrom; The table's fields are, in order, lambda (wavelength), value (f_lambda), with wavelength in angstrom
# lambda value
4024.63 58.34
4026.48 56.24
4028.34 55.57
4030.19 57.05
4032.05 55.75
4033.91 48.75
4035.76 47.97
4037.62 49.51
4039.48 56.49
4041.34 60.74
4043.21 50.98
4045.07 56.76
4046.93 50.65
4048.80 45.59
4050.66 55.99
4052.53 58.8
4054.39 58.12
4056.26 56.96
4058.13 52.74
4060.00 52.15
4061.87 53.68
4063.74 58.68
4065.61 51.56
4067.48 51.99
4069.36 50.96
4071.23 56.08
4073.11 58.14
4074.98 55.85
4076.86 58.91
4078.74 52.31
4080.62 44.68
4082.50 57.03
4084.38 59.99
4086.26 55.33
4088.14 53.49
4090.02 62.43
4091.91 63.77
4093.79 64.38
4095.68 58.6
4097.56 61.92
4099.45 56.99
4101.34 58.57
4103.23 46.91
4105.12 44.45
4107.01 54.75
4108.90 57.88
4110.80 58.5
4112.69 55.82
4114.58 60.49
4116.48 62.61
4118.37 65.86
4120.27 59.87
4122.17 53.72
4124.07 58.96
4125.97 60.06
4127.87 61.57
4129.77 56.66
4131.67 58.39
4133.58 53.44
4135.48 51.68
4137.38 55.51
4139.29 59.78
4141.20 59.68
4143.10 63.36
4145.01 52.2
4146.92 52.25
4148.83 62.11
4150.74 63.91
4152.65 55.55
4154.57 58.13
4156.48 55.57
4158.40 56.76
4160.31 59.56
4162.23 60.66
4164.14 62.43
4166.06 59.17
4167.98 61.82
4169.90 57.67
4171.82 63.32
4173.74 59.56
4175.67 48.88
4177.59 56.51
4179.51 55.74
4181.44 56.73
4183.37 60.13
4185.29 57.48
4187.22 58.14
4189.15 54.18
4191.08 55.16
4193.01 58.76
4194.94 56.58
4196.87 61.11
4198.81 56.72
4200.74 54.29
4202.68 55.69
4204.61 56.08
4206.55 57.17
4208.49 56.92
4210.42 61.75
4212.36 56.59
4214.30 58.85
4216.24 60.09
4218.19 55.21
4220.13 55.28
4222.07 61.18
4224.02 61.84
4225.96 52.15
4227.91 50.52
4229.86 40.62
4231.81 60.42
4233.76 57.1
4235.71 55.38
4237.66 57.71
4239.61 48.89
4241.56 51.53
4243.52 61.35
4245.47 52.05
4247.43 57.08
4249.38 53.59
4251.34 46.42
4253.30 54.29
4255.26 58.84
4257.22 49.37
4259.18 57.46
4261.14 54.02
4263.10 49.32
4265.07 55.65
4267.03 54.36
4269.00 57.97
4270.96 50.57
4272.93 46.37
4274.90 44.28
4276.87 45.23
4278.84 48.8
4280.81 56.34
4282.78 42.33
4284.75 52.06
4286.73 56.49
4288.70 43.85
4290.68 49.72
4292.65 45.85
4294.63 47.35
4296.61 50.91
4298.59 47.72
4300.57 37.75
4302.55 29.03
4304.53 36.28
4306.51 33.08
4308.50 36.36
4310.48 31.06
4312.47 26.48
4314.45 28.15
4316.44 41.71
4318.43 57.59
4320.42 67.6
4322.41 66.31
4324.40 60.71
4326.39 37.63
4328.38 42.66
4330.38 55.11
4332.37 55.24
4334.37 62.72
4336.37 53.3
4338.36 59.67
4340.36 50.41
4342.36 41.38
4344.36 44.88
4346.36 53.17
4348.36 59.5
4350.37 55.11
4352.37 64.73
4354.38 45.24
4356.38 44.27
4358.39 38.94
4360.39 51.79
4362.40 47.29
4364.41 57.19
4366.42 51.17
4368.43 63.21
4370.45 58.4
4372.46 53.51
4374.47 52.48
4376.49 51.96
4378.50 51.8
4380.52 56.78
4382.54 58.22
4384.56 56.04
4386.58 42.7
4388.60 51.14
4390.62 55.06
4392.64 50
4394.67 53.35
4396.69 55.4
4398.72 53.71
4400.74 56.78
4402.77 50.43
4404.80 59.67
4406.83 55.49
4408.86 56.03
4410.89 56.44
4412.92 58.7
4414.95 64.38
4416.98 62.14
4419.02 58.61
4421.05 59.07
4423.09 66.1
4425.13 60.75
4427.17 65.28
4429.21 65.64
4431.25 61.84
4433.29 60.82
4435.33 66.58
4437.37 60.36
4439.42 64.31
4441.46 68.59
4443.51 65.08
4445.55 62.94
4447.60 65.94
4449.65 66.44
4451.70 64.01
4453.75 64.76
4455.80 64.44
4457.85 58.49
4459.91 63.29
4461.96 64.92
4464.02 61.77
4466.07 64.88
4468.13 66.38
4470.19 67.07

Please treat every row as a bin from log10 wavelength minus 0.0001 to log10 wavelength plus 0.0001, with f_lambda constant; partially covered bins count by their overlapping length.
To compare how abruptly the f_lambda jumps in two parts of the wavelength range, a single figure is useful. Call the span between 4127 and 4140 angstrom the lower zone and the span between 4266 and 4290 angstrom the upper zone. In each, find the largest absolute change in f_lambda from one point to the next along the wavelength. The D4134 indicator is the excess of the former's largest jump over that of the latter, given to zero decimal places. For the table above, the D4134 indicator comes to -9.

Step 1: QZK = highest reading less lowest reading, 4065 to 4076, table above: 7.2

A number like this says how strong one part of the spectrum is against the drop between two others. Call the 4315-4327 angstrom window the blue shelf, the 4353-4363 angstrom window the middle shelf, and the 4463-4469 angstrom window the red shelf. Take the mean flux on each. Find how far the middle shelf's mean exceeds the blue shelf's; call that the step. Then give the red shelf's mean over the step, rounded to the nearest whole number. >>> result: -7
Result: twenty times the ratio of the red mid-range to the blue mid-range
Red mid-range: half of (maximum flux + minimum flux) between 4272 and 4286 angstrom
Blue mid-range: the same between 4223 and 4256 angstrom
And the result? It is 19.3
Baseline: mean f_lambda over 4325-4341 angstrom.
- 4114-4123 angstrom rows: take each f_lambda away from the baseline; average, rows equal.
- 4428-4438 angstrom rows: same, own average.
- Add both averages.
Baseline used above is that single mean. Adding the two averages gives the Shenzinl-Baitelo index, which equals -19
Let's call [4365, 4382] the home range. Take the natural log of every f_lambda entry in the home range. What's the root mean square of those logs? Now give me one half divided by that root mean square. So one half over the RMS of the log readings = 0.125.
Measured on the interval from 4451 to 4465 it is 0.121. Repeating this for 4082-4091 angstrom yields 0.123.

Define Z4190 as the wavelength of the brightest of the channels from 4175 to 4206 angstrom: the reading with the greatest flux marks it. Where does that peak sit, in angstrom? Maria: 4196.87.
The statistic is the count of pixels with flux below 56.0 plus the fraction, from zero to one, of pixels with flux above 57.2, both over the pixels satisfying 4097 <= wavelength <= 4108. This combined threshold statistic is 3.3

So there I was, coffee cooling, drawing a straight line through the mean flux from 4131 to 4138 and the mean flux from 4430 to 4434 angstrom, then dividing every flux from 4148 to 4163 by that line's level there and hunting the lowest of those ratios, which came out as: 1.0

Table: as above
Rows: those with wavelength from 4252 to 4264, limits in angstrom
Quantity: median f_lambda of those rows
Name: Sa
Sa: 54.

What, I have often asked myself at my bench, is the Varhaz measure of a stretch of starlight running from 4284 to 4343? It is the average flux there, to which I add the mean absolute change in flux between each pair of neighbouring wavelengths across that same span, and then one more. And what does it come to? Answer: 55.0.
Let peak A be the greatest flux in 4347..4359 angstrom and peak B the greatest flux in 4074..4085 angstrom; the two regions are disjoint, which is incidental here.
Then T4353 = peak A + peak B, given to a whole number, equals 125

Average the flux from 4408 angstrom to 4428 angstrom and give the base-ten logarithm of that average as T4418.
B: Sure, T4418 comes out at 1.78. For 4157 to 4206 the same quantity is 1.76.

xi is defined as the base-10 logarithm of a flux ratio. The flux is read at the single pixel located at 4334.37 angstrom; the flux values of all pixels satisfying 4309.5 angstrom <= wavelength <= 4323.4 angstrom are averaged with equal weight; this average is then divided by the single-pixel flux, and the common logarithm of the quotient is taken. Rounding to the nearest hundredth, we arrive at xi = -0.14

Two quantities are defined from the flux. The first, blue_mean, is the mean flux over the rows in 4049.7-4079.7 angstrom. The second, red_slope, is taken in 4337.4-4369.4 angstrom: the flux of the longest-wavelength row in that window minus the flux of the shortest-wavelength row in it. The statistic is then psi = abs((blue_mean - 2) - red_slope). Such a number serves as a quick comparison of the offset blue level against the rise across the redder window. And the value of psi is 49.6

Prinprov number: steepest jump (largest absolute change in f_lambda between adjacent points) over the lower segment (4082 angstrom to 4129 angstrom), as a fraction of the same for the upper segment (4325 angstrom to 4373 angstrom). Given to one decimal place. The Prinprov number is 0.6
